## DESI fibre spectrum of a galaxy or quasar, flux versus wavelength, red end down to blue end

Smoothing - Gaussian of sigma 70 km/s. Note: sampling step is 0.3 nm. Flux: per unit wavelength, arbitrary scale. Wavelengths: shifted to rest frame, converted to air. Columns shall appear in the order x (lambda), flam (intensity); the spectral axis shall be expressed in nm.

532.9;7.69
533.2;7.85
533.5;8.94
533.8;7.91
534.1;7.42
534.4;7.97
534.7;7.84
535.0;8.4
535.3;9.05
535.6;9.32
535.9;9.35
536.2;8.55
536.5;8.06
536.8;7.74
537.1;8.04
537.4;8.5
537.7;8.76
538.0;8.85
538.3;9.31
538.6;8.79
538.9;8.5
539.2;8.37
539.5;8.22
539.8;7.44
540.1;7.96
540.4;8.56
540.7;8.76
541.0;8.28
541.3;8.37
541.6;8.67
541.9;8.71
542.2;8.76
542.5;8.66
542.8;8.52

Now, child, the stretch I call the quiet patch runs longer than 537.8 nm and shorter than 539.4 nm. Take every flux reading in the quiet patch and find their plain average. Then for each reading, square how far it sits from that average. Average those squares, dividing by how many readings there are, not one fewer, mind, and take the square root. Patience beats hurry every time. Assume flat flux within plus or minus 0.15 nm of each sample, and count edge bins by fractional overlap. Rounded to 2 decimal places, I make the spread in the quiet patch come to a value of 0.33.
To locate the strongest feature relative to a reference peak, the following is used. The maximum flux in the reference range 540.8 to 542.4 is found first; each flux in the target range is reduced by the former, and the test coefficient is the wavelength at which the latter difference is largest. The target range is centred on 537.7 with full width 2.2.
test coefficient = 538.3 nm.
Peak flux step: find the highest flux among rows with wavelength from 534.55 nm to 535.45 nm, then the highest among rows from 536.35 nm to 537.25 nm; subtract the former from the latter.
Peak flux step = -1.0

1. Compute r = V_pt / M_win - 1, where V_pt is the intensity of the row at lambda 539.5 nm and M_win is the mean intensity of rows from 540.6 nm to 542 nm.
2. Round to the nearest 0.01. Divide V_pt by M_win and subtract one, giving -0.04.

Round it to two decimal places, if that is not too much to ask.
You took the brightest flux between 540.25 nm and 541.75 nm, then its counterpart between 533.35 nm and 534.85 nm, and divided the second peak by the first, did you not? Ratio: 1.02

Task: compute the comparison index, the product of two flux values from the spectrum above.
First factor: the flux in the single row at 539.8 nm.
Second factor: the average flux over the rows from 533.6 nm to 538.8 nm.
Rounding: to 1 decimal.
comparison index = 63.0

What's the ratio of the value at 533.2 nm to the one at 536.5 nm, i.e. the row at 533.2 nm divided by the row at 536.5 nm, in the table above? 0.97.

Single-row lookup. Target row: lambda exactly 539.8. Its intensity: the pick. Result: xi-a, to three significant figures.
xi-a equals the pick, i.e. 7.44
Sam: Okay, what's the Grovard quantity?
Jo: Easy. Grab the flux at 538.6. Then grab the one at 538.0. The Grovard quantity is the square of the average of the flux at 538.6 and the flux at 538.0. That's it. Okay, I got 78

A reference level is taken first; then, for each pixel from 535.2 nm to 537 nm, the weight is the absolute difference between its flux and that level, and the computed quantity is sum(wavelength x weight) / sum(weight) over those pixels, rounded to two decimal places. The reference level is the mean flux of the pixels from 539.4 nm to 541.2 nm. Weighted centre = 535.84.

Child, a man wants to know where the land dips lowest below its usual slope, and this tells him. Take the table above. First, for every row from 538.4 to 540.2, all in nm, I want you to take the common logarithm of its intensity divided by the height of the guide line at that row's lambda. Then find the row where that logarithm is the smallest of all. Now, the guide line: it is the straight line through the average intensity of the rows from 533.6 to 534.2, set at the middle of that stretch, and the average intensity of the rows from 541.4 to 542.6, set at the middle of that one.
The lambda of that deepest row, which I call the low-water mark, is 539.8 nm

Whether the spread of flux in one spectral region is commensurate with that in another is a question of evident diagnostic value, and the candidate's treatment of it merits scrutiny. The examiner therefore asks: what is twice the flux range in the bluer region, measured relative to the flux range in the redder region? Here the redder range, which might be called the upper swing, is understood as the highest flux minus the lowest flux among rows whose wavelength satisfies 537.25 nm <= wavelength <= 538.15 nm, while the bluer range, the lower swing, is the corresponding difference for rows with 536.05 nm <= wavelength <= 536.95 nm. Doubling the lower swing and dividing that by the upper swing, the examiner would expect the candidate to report 4.63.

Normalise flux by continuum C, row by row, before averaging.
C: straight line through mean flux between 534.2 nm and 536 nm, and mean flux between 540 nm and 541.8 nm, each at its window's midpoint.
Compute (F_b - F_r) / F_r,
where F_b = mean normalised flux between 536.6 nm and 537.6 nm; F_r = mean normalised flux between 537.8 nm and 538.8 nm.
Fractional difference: -0.10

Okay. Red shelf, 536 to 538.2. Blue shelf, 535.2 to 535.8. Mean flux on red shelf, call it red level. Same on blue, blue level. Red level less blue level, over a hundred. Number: -0.008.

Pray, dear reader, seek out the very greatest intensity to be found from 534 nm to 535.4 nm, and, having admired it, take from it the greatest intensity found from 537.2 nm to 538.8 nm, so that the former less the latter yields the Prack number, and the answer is -0.3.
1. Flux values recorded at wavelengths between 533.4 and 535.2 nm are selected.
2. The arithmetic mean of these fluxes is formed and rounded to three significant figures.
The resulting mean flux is 8.08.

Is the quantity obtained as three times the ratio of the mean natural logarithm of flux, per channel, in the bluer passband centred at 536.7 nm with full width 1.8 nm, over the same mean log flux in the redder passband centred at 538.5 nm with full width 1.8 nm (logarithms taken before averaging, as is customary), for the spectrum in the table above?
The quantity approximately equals 2.94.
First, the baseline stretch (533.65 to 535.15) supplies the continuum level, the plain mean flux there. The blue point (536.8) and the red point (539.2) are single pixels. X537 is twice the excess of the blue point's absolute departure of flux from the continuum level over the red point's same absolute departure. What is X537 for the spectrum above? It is -0.6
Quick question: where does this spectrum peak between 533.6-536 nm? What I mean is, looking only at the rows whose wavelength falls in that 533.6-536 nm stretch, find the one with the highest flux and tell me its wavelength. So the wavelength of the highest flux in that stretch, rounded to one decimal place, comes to 535.9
